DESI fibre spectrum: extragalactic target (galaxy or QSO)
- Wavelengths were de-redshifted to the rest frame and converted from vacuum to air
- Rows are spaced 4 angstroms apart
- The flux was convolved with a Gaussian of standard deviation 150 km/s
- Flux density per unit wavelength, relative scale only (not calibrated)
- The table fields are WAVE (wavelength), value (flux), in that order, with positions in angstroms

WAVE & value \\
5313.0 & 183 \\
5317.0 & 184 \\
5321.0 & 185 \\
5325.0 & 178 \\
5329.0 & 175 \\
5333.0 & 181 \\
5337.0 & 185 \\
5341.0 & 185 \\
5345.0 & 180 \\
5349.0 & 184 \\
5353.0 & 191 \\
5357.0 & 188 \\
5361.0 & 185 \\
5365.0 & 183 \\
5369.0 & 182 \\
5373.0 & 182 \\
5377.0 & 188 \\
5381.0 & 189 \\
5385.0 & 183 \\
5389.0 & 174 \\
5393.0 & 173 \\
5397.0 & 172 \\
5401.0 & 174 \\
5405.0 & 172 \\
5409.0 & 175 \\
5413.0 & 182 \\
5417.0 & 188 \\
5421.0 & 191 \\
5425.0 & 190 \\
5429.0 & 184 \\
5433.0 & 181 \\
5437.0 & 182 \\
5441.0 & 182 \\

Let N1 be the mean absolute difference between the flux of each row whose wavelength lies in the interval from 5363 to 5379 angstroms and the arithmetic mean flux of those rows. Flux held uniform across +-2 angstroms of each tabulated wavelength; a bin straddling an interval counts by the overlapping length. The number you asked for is 2.1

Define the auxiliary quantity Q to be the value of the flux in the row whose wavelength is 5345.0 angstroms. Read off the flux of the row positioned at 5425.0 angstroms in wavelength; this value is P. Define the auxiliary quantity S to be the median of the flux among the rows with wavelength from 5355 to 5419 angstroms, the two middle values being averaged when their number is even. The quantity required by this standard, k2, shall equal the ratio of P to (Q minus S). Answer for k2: -95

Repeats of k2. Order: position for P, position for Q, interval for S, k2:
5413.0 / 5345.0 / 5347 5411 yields -73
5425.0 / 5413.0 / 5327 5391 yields -127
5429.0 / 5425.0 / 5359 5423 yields 23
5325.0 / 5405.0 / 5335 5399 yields -15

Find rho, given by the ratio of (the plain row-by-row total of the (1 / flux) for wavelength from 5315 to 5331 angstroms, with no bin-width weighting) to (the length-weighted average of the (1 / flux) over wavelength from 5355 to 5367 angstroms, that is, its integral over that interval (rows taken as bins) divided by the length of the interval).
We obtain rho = 4.1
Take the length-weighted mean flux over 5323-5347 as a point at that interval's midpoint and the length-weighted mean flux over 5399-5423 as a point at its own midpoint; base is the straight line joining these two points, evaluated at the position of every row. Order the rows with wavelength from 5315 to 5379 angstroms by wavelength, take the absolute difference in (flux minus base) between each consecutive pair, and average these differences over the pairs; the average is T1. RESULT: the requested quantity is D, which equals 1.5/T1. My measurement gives 0.433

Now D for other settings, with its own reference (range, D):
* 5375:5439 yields 0.433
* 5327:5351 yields 0.394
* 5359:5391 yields 0.420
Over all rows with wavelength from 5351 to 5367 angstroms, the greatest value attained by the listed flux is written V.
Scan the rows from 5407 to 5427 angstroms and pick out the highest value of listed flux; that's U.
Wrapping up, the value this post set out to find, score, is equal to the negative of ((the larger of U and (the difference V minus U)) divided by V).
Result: -1.00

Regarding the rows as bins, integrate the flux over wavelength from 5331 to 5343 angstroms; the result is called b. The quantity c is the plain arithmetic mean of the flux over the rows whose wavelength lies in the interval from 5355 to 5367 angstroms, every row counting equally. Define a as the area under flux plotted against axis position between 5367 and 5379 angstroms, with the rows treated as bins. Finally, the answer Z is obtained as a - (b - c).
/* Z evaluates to 189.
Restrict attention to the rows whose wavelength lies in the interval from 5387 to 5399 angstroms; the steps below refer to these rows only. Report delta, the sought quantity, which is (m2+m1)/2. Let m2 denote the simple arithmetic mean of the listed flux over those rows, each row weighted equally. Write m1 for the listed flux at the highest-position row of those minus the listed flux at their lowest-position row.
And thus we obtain 85.5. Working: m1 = -2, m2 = 173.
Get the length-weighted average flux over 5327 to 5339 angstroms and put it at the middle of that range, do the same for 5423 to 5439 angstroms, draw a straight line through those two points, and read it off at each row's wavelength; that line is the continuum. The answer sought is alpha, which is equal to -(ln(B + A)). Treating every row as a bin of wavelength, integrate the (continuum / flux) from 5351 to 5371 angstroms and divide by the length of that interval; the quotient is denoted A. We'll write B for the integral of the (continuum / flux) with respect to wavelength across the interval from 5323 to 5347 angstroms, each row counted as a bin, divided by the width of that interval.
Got -0.681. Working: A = 0.98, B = 1.00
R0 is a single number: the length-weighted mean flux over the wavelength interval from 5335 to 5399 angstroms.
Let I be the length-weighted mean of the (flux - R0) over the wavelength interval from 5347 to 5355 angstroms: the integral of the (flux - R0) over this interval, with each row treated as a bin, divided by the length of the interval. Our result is 5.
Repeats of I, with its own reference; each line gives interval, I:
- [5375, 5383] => 6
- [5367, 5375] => -1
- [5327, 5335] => -5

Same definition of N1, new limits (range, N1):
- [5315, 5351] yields 3.0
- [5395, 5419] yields 5.2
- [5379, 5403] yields 5.7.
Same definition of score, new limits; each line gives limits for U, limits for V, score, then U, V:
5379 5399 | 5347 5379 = -0.99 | 189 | 191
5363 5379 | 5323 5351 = -1.02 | 188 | 185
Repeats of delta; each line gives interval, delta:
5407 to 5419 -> 97.3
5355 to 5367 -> 90.2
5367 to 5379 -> 95.0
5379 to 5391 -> 83.5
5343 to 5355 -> 98.0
